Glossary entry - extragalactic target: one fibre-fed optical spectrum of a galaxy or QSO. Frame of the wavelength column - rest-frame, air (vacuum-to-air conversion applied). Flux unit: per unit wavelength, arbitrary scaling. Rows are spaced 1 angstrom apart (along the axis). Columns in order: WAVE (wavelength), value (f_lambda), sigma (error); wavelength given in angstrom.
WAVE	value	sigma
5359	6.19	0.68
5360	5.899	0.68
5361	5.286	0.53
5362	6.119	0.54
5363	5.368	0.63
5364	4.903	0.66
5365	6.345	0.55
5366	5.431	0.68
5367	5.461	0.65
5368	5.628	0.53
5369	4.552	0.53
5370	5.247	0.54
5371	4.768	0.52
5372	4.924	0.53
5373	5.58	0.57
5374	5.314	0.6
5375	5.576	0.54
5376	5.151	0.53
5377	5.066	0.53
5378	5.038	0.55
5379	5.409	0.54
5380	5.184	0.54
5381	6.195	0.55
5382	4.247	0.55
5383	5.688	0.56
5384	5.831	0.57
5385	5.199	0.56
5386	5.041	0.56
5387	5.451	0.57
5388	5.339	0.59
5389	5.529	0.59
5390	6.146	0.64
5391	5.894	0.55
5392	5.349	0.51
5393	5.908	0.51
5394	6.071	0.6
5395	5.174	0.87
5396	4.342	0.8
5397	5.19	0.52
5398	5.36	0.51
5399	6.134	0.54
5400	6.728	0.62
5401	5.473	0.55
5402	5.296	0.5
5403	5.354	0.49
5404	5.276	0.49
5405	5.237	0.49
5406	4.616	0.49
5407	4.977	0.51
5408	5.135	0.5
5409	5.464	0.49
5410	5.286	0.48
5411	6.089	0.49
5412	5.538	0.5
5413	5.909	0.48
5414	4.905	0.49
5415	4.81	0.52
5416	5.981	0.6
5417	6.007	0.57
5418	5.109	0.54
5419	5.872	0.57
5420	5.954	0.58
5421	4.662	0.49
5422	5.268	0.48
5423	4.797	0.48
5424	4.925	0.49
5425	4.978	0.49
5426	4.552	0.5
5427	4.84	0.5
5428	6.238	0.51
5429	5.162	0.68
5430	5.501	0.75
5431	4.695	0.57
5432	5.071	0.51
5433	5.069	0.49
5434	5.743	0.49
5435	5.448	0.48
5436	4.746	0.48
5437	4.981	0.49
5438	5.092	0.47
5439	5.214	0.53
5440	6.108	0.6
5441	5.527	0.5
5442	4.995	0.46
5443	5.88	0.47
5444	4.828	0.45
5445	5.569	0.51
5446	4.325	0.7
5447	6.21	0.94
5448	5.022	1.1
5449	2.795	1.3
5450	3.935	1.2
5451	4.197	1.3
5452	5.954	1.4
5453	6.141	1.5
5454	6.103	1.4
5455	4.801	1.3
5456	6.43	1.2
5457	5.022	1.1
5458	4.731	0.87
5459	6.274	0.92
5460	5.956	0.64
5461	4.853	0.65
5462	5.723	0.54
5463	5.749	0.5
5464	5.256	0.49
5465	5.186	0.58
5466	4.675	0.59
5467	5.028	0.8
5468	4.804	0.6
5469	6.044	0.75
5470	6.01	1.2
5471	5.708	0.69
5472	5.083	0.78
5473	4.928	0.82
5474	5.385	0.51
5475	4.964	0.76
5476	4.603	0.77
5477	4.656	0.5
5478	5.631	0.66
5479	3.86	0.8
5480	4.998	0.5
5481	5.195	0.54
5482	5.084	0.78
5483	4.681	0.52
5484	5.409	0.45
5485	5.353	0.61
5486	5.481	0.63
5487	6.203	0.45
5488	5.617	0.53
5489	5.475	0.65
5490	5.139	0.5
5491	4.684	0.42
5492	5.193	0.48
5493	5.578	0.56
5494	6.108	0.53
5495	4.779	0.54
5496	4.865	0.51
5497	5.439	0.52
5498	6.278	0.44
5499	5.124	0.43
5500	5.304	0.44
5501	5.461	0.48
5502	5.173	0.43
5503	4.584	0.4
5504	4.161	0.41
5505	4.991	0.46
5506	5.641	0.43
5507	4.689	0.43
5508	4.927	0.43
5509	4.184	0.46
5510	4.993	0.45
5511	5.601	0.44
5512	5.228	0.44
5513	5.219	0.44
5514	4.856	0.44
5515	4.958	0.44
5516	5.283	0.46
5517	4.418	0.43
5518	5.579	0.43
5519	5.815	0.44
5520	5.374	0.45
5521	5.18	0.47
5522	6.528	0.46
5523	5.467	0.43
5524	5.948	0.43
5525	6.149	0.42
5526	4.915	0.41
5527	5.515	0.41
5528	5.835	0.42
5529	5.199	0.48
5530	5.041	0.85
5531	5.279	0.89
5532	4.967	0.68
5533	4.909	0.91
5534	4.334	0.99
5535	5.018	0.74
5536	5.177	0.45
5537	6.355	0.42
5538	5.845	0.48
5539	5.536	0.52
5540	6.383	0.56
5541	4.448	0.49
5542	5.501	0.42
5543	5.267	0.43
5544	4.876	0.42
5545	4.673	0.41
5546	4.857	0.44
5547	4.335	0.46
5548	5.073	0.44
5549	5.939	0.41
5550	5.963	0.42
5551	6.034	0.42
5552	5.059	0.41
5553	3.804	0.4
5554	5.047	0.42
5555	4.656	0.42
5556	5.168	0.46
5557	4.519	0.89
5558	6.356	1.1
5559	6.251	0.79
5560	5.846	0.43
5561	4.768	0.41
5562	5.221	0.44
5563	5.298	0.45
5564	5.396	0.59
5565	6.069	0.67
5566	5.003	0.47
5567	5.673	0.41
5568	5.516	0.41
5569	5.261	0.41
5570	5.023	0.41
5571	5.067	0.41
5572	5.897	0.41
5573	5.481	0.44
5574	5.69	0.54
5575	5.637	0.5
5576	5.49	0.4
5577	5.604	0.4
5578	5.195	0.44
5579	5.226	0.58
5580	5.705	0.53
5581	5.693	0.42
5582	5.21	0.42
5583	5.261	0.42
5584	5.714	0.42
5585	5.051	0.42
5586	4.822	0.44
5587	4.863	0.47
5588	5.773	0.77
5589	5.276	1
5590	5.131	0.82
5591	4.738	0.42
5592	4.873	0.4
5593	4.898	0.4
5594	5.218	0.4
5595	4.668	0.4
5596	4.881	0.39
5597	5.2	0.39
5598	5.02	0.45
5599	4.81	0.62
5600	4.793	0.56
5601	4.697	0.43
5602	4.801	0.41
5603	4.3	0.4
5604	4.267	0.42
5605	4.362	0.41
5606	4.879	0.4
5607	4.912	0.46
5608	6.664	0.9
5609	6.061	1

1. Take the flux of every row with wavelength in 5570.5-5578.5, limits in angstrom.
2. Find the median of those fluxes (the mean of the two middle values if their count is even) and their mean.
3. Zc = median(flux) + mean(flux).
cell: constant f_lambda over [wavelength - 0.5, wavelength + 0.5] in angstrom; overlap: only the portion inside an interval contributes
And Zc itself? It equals 11.1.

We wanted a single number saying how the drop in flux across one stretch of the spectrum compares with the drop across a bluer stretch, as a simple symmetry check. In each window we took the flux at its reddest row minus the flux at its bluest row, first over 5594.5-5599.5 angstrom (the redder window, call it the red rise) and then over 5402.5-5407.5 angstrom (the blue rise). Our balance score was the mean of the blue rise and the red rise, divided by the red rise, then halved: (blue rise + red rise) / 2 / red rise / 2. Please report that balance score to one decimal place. -0.4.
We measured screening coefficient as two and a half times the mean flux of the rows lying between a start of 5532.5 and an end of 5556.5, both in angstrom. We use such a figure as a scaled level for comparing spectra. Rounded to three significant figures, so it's 12.9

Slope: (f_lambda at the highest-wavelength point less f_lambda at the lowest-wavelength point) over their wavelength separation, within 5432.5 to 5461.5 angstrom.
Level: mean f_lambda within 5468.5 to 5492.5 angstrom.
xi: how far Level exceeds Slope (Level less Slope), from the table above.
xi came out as 5.23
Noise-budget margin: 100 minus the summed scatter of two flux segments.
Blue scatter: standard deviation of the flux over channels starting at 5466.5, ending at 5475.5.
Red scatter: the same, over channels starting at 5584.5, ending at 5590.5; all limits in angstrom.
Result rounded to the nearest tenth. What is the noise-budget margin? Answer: 99.2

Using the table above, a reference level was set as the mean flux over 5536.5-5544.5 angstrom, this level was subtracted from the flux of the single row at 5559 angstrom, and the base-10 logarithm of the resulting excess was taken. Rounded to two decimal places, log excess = -0.14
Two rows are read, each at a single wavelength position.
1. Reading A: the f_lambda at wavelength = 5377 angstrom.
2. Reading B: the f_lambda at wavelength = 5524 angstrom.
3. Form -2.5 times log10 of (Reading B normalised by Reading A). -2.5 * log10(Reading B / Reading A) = -0.2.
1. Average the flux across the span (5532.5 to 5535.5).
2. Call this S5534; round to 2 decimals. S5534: 4.75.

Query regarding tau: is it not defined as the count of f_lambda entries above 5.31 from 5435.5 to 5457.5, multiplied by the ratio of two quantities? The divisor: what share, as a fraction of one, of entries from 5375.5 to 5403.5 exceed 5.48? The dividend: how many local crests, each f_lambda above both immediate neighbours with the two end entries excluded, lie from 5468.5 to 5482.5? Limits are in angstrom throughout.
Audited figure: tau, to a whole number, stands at 76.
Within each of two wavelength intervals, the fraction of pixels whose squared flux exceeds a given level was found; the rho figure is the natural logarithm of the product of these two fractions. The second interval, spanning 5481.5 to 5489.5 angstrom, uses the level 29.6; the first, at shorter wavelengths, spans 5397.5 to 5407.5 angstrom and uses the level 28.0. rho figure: -1.2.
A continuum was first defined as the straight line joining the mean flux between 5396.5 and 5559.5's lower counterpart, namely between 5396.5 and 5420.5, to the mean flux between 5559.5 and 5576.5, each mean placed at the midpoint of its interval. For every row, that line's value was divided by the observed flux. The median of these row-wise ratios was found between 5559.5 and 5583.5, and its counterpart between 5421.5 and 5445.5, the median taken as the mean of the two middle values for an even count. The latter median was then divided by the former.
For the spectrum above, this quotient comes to 1.08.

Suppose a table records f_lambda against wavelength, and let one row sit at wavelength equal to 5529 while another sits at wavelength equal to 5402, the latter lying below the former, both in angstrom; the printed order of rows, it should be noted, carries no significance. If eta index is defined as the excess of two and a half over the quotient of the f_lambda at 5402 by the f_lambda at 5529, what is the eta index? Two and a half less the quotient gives 1.48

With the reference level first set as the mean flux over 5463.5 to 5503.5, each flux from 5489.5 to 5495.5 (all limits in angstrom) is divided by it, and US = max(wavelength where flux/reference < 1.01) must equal 5495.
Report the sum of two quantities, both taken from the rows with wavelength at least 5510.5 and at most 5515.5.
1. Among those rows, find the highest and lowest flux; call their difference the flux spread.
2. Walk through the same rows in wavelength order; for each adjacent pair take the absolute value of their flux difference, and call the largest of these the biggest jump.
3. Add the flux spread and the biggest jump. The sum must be 1.1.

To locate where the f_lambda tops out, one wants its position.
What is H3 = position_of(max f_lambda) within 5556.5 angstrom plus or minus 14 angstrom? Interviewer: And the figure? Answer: 5558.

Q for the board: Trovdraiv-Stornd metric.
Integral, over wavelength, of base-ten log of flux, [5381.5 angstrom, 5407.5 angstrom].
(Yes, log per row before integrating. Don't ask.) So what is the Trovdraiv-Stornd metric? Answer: 19.0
